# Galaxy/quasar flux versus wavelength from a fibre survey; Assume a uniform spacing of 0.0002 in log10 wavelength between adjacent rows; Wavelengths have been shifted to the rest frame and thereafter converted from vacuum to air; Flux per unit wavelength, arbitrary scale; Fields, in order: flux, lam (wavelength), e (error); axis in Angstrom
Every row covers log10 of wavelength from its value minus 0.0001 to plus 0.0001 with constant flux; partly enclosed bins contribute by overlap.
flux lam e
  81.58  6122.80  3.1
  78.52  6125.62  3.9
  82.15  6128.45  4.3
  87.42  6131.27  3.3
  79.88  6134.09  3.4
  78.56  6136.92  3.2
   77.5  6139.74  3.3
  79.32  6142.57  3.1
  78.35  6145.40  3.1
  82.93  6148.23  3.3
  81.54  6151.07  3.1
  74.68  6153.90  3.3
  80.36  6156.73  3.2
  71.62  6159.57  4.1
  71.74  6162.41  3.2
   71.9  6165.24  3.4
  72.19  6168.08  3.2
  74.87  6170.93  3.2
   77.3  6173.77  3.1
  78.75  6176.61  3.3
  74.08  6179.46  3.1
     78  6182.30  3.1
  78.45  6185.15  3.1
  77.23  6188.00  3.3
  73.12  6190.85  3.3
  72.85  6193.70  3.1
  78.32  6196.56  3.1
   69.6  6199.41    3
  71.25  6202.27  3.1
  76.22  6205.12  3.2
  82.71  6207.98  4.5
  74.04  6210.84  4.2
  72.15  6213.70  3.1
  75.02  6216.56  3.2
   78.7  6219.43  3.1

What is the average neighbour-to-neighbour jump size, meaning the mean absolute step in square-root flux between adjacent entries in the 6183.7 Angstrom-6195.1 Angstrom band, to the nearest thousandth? 0.107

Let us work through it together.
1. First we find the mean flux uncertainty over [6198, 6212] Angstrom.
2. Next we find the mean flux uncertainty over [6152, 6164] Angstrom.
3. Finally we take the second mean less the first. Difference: -0.15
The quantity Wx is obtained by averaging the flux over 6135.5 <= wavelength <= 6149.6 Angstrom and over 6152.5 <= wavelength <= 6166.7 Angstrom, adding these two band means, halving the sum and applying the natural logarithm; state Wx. 4.34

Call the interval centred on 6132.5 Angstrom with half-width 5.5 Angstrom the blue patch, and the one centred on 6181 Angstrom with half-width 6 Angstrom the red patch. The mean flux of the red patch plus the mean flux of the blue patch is 159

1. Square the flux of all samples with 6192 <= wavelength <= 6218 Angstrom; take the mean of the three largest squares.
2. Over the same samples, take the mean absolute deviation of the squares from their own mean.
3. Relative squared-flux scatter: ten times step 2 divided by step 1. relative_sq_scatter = 0.73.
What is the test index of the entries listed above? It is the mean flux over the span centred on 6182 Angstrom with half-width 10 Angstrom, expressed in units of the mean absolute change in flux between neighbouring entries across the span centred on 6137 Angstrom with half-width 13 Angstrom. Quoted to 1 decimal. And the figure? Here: 23.4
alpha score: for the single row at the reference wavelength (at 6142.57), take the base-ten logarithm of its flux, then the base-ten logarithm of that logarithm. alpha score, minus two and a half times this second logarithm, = -0.697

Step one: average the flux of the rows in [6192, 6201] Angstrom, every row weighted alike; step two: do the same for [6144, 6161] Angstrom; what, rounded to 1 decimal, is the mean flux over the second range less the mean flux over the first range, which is 4.7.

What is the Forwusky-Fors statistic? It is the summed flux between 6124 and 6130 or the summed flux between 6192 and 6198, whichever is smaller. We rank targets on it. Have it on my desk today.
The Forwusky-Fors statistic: 151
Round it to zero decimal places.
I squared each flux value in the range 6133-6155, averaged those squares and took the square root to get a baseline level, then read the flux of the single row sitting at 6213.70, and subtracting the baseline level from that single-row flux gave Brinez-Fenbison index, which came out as -7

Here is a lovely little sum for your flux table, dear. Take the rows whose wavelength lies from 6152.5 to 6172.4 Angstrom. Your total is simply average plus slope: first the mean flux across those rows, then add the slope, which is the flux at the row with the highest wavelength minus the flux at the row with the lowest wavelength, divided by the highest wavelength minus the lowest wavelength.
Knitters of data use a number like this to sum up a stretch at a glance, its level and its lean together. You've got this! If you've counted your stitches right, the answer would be 73.9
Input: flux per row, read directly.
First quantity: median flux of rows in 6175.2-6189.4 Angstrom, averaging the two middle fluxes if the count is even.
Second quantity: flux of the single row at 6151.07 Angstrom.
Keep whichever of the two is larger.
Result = 81.5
